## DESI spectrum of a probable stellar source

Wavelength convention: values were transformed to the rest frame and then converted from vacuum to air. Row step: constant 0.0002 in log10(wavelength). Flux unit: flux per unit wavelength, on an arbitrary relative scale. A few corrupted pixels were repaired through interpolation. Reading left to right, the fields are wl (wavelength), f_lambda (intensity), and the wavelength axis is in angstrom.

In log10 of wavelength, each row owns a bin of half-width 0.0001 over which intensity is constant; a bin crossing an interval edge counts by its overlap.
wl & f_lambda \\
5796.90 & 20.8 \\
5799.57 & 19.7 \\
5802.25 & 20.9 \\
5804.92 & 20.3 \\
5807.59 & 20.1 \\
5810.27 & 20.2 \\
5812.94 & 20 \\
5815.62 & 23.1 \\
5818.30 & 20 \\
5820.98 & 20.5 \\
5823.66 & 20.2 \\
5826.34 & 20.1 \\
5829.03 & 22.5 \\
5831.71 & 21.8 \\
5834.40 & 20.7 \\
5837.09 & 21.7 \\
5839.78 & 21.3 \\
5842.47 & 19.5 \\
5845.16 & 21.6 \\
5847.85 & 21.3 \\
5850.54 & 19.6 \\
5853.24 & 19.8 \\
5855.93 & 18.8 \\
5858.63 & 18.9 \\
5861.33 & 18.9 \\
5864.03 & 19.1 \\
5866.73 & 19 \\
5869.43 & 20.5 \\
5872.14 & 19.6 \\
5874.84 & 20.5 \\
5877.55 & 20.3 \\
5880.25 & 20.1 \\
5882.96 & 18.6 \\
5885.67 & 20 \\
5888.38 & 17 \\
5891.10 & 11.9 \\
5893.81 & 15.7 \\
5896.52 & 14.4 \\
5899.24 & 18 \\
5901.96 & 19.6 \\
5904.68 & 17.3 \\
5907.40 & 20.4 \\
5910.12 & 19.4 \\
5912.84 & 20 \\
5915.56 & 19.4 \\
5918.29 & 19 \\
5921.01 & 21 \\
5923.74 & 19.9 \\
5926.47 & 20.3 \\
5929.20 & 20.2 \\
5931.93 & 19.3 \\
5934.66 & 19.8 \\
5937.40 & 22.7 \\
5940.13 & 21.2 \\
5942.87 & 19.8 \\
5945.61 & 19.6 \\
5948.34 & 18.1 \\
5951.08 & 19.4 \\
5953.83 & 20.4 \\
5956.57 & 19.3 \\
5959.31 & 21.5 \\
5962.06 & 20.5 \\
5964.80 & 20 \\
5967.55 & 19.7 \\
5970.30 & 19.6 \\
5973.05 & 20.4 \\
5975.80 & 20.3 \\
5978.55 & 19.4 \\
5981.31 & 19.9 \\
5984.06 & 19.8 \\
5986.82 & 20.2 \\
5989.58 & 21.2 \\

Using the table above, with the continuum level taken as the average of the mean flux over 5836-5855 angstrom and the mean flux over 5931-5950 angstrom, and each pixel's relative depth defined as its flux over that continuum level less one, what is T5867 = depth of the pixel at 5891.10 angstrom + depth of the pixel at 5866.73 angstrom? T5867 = -0.48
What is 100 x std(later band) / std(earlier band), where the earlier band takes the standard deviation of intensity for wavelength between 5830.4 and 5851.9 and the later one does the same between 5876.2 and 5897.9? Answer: 333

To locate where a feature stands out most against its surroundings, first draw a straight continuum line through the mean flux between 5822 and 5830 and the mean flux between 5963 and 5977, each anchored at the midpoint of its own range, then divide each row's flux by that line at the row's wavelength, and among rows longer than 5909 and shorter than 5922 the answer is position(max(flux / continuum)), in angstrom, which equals 5921.01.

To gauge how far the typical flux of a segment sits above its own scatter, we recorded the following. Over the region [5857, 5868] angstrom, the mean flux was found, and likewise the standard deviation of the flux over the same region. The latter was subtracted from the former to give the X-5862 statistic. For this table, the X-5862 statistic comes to 18.9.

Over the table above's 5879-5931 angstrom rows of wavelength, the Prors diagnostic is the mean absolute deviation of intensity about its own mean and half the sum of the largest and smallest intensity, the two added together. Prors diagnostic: 18.2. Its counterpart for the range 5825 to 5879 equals 21.6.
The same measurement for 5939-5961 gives 20.6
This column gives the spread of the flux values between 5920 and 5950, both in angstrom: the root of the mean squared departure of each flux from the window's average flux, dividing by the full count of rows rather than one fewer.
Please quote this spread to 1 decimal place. 1.1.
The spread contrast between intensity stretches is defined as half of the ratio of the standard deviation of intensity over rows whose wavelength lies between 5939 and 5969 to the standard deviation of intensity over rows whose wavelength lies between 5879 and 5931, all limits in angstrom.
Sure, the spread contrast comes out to 0.2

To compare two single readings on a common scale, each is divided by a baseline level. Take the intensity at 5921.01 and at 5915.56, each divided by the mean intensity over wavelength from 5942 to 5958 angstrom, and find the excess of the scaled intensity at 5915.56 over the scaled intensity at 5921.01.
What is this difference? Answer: -0.08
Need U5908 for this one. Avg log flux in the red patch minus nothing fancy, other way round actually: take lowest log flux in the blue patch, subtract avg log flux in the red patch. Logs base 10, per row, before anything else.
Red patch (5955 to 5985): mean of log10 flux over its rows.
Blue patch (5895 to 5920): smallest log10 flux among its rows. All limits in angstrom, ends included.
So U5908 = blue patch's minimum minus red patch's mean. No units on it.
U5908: -0.14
